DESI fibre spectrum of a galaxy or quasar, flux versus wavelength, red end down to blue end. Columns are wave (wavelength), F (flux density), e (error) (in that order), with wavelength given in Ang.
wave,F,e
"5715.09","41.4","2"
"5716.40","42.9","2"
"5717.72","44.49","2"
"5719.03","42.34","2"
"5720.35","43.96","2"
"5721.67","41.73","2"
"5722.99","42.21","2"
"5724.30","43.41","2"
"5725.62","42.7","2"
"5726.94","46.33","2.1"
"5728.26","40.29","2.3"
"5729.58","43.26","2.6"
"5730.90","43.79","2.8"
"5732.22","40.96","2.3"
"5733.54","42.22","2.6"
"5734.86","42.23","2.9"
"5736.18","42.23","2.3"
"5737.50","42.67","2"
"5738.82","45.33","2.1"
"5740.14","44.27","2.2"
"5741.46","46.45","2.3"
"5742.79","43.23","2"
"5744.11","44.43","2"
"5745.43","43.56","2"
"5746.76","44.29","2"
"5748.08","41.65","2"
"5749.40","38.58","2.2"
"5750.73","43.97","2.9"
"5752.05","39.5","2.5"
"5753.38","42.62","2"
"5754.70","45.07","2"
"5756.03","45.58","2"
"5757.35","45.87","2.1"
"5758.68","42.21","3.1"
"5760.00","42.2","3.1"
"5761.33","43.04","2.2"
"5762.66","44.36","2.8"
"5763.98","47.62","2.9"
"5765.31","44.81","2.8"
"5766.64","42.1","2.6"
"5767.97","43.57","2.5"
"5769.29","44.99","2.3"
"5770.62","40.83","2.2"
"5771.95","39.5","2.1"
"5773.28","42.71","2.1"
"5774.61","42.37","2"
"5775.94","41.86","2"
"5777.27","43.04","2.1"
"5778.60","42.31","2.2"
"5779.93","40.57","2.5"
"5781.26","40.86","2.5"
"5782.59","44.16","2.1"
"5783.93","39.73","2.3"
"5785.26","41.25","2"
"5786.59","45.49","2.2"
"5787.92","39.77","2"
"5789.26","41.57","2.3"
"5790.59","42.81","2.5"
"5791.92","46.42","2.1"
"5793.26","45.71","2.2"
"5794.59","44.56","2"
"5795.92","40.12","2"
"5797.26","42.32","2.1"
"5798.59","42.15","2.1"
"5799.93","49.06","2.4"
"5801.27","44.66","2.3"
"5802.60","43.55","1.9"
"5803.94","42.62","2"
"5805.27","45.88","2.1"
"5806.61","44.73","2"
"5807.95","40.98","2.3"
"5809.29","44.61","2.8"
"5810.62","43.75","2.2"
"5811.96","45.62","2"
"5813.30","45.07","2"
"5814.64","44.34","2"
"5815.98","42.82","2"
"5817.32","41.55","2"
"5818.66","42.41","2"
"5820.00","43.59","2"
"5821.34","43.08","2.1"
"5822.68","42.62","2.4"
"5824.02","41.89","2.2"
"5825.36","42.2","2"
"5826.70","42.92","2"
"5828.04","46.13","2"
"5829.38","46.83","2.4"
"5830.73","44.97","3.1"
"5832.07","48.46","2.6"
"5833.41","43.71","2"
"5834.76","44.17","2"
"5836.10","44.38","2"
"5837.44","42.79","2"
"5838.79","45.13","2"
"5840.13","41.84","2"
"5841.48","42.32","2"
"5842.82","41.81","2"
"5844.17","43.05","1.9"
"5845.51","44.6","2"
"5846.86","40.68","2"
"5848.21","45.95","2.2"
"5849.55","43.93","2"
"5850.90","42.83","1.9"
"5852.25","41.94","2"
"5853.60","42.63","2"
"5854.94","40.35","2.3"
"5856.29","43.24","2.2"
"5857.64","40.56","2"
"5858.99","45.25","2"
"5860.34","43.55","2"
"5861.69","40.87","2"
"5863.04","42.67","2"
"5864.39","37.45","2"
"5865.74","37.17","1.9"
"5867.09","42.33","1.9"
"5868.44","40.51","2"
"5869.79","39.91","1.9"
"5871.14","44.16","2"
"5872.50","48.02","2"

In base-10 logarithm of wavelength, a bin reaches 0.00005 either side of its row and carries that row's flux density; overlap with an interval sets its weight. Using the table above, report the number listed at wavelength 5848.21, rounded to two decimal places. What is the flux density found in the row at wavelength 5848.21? 45.95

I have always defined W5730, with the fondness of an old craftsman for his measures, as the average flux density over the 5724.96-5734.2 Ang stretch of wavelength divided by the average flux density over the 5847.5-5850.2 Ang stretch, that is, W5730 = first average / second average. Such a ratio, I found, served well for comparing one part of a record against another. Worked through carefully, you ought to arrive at 0.95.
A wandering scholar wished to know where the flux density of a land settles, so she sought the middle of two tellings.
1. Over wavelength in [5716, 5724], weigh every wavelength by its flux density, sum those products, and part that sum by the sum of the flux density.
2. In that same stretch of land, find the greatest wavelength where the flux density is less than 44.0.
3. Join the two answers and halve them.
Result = 5721.3 Ang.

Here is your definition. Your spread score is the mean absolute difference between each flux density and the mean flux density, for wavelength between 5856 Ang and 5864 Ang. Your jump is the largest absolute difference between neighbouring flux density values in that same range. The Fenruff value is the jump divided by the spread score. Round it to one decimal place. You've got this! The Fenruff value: 3.5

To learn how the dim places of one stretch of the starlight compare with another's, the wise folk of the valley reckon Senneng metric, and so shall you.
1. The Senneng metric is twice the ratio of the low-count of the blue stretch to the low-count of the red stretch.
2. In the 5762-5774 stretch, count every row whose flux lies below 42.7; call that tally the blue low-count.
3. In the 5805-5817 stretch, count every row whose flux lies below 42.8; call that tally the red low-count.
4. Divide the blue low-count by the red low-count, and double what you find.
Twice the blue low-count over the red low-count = 6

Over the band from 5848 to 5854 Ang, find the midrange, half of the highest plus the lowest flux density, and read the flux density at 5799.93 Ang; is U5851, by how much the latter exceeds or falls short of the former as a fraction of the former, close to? 0.12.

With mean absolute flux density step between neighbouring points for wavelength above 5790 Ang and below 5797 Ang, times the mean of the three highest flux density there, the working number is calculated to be 113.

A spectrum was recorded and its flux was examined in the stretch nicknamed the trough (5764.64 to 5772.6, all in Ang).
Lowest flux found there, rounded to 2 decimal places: 39.50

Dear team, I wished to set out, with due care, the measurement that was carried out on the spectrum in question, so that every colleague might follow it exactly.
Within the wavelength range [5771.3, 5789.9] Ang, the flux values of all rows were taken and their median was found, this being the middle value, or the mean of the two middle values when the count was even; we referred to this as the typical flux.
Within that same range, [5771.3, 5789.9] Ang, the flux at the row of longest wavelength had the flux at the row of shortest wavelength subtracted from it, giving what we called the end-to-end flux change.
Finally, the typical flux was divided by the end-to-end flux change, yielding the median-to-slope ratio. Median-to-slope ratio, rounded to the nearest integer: 20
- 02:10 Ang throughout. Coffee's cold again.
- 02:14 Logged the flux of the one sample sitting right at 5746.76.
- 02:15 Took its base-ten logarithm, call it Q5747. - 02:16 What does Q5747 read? 1.65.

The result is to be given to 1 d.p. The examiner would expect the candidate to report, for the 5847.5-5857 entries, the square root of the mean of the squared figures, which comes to 43.0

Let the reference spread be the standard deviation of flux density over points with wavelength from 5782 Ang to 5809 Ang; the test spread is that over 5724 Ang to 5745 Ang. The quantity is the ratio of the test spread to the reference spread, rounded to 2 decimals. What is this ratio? 0.69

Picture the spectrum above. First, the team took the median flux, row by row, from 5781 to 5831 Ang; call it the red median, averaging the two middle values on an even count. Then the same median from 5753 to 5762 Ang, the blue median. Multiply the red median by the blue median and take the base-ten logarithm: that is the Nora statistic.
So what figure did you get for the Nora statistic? 3.27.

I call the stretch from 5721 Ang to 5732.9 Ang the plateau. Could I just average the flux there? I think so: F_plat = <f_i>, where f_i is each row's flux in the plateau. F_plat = 42.7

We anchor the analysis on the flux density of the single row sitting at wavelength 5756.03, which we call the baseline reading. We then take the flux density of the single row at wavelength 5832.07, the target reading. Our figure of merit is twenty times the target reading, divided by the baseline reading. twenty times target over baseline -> 21.3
